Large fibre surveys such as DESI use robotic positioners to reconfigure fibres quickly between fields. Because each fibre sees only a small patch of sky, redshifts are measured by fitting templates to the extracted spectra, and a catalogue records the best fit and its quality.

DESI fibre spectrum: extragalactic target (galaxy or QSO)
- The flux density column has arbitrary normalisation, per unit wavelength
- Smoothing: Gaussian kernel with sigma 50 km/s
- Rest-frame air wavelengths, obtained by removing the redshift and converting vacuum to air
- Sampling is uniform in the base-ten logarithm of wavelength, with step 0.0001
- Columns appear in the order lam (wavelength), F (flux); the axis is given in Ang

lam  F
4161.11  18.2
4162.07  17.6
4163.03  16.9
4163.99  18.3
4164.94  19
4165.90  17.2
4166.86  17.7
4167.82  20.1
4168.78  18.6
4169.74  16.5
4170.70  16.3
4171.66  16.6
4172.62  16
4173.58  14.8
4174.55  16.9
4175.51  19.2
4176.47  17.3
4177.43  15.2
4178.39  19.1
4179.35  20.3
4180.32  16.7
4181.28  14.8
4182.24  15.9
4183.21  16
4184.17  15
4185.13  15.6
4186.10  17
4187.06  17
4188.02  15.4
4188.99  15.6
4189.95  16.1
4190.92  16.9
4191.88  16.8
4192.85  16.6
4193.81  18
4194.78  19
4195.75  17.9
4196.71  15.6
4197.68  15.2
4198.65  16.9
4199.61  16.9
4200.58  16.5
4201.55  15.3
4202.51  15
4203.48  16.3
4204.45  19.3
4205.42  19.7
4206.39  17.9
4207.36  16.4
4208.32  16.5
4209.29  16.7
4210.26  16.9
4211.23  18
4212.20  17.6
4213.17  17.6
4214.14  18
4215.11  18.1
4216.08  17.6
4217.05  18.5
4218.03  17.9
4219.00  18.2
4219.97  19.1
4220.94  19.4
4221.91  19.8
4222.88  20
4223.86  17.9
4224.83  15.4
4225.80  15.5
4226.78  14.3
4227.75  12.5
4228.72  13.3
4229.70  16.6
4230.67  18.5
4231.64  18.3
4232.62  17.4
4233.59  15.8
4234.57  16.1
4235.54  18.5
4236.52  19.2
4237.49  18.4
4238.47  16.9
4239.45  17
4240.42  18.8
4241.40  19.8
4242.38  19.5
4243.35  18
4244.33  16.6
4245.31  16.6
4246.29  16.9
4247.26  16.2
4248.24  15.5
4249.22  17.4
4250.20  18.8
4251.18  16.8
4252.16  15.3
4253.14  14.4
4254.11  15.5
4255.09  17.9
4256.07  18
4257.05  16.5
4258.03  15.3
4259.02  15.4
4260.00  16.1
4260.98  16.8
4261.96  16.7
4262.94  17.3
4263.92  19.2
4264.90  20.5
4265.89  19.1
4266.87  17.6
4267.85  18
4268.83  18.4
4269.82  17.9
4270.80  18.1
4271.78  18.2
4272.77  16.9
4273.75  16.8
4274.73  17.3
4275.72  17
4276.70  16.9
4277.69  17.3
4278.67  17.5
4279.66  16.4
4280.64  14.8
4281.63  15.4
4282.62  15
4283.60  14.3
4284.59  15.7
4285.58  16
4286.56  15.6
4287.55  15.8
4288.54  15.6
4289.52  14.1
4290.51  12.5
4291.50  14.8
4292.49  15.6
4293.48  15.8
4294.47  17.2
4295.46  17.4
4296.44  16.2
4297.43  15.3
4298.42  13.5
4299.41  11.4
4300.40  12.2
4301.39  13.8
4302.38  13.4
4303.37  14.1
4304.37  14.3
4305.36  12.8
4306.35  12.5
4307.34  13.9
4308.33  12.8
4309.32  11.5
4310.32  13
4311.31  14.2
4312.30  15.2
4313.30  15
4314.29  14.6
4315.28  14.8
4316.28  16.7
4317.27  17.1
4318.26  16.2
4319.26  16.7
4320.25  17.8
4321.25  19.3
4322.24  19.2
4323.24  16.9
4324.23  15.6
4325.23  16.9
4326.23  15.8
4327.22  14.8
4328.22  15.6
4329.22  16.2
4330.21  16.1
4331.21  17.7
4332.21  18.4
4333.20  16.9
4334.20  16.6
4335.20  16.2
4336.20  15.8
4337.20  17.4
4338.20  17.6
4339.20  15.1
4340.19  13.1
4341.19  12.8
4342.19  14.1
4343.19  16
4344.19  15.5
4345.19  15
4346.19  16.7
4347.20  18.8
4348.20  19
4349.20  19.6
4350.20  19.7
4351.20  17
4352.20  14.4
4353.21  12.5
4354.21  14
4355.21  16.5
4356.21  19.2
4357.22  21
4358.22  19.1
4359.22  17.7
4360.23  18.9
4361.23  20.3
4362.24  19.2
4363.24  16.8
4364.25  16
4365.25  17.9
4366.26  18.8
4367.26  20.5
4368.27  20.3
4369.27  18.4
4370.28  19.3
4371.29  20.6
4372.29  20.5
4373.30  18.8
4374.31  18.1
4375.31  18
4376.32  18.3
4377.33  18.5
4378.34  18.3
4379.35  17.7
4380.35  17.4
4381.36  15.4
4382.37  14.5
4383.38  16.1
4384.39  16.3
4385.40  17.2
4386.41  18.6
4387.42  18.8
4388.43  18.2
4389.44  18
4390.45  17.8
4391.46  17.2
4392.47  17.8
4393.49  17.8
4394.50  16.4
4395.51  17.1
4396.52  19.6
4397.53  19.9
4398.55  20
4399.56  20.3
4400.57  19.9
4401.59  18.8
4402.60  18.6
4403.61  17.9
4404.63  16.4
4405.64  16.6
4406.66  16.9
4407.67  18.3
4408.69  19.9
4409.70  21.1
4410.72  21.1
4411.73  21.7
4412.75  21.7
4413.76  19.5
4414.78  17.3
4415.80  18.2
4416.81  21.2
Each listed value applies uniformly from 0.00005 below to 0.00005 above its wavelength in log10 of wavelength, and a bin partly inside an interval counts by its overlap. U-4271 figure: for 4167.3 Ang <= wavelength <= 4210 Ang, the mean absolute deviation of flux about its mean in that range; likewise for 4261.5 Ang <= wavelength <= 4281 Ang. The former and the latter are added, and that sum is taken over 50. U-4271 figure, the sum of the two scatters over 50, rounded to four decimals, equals 0.0397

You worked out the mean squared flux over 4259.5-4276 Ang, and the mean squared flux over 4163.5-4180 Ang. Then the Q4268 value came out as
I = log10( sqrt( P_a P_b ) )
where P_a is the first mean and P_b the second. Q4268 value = 2.50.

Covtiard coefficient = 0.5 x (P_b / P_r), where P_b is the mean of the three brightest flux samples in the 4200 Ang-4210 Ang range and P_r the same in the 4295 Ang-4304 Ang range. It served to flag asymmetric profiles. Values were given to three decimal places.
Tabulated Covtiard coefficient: 0.582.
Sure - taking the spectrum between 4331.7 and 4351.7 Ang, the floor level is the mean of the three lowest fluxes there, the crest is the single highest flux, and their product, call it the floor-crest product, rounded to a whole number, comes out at 263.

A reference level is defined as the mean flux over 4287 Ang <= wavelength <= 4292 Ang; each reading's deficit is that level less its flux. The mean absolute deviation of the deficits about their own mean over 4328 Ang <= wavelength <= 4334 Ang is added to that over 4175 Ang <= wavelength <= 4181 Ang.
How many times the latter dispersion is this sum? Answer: 1.5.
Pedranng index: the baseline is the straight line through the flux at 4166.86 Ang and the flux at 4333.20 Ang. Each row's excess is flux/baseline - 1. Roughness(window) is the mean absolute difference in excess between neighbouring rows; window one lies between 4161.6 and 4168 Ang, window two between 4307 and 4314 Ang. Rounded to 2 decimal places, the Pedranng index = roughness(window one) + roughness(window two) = 0.13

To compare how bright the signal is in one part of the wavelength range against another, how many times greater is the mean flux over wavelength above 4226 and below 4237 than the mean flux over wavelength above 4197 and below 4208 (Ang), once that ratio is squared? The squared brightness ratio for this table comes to 0.95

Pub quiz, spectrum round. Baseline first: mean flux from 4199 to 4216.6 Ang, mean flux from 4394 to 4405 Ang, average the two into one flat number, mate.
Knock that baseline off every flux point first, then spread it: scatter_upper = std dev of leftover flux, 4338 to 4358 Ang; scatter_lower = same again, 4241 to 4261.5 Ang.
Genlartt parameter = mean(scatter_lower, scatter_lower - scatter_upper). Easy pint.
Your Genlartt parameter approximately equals 0.16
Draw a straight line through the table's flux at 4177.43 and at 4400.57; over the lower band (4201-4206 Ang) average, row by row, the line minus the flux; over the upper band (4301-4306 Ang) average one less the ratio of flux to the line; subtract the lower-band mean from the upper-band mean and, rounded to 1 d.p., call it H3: 1.6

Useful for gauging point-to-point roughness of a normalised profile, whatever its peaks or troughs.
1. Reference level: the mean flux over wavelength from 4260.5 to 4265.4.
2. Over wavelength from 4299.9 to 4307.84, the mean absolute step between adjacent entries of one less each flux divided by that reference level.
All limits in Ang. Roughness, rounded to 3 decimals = 0.048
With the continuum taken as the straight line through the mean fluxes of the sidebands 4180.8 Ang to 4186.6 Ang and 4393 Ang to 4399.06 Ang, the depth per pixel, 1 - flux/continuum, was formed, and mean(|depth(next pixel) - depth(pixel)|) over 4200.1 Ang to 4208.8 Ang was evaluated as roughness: 0.075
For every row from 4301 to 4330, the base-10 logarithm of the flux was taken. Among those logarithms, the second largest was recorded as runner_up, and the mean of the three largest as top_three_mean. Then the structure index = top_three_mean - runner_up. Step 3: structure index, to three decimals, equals -0.010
